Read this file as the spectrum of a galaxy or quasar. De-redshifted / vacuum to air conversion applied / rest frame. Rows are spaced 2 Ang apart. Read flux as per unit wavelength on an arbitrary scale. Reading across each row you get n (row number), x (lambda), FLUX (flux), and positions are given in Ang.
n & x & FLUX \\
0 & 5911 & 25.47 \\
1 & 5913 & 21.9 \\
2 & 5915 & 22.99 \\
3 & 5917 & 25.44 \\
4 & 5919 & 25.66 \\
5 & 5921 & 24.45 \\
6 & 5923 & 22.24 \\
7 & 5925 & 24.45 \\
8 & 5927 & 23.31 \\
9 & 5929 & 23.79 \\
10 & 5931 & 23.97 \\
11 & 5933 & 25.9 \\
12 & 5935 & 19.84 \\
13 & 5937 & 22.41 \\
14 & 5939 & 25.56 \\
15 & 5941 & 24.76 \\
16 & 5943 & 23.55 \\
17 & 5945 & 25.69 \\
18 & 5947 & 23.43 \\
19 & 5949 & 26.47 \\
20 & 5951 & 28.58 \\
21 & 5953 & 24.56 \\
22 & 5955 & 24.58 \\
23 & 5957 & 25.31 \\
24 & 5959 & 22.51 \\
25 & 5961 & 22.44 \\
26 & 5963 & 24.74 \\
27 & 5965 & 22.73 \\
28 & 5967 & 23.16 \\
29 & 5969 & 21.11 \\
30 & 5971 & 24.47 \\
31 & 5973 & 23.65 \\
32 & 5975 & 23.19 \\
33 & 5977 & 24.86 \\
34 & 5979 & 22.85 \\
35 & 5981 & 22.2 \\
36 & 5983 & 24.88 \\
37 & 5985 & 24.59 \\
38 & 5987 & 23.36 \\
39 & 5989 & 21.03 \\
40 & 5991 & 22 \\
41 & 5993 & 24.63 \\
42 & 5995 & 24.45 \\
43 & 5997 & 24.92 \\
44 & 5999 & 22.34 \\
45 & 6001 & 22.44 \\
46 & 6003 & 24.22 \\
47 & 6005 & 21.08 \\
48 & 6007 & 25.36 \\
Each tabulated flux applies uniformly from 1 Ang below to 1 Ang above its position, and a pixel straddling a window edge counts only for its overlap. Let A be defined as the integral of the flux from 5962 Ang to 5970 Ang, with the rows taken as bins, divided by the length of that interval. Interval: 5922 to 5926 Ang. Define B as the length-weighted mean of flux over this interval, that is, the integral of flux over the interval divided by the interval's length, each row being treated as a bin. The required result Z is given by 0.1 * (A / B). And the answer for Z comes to 0.098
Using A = 22.9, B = 23.3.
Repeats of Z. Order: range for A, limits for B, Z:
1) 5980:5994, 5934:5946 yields 0.098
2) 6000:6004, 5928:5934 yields 0.095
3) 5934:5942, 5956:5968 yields 0.099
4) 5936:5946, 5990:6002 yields 0.104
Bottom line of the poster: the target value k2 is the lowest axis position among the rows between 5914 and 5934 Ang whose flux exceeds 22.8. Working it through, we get 5915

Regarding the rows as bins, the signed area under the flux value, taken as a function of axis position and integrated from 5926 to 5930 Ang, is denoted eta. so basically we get 94.2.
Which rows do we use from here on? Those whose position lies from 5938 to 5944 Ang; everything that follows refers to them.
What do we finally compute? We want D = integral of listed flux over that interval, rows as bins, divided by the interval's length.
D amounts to 24.6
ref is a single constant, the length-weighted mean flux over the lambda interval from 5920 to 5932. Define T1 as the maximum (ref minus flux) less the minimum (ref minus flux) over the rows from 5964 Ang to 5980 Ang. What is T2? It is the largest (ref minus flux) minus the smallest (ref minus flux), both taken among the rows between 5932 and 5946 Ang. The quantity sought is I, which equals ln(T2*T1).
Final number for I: 3.1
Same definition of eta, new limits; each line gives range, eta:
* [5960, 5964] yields 94.4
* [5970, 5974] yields 96.2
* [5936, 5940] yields 95.9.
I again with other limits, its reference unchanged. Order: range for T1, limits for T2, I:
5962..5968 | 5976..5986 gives 1.7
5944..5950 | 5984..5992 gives 2.4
